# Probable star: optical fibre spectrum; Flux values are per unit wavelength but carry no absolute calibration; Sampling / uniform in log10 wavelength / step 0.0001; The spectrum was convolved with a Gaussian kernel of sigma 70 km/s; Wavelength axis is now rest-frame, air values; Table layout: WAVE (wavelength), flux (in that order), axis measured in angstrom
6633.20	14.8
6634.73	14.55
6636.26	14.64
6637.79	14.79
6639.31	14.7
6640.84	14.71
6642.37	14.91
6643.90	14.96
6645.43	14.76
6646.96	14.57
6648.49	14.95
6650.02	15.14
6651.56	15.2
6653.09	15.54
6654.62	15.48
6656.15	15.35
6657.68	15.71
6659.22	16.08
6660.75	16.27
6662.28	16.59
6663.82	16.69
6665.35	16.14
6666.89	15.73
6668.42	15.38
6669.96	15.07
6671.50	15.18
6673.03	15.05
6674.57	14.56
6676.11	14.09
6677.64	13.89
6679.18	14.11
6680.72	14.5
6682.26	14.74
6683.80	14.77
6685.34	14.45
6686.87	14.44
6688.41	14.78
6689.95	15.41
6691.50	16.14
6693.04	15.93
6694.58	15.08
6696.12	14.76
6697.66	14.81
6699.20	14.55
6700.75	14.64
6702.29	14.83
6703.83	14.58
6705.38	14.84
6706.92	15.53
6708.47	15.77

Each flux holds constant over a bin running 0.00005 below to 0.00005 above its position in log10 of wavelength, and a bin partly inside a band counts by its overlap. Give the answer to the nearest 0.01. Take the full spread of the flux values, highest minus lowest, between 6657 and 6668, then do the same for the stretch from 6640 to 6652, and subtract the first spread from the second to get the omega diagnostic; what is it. -0.35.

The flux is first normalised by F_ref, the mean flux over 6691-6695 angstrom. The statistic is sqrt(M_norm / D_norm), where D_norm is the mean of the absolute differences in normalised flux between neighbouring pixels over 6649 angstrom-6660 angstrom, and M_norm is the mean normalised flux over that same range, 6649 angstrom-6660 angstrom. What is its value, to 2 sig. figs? 8.4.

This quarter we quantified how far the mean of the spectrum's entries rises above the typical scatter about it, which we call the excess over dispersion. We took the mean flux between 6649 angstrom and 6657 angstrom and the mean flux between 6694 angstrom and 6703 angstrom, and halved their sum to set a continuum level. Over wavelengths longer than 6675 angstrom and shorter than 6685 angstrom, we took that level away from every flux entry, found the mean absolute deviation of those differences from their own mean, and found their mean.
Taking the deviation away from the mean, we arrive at -1.0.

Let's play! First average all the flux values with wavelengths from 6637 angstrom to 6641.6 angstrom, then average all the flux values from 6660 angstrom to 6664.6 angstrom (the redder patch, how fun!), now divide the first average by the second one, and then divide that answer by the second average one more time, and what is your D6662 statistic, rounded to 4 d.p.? 0.0540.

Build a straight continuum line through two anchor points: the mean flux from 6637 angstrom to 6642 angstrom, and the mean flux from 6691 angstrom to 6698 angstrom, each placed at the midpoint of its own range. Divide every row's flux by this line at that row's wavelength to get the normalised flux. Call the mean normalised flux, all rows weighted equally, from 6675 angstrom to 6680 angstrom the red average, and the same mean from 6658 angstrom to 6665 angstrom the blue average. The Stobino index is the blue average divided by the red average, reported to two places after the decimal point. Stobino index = 1.18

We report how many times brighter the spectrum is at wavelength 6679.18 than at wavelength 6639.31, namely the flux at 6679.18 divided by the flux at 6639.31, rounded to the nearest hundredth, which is 0.96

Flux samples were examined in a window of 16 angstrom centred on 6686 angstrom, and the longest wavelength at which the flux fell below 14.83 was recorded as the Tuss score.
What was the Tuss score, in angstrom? 6688.41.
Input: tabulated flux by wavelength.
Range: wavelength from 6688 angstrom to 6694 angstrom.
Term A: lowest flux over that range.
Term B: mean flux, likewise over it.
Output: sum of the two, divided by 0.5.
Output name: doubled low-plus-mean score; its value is 60.7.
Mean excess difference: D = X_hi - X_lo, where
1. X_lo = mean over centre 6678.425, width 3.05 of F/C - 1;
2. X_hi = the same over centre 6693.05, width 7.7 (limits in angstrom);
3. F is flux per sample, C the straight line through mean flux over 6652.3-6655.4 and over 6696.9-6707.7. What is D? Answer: 0.11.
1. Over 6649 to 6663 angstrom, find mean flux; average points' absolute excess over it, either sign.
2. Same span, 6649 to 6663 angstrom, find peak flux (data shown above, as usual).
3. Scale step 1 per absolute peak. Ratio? 0.024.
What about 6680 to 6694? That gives 0.033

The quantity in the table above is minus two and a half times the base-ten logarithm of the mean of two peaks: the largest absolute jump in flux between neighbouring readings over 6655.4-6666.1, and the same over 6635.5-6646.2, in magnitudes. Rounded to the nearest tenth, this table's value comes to 1.1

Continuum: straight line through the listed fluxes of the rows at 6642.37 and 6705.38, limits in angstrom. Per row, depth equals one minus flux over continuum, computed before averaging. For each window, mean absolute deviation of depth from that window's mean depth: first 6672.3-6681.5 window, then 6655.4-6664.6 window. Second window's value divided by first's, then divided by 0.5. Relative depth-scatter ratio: 2.4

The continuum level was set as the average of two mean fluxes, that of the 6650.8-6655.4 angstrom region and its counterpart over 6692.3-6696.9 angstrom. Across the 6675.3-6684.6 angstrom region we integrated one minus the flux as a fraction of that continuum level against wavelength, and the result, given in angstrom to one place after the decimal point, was 0.6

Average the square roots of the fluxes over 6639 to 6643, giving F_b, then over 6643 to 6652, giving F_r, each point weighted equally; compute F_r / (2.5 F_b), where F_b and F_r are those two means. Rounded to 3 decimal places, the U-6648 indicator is 0.402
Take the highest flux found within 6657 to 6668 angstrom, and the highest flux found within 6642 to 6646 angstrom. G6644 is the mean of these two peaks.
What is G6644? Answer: 15.8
